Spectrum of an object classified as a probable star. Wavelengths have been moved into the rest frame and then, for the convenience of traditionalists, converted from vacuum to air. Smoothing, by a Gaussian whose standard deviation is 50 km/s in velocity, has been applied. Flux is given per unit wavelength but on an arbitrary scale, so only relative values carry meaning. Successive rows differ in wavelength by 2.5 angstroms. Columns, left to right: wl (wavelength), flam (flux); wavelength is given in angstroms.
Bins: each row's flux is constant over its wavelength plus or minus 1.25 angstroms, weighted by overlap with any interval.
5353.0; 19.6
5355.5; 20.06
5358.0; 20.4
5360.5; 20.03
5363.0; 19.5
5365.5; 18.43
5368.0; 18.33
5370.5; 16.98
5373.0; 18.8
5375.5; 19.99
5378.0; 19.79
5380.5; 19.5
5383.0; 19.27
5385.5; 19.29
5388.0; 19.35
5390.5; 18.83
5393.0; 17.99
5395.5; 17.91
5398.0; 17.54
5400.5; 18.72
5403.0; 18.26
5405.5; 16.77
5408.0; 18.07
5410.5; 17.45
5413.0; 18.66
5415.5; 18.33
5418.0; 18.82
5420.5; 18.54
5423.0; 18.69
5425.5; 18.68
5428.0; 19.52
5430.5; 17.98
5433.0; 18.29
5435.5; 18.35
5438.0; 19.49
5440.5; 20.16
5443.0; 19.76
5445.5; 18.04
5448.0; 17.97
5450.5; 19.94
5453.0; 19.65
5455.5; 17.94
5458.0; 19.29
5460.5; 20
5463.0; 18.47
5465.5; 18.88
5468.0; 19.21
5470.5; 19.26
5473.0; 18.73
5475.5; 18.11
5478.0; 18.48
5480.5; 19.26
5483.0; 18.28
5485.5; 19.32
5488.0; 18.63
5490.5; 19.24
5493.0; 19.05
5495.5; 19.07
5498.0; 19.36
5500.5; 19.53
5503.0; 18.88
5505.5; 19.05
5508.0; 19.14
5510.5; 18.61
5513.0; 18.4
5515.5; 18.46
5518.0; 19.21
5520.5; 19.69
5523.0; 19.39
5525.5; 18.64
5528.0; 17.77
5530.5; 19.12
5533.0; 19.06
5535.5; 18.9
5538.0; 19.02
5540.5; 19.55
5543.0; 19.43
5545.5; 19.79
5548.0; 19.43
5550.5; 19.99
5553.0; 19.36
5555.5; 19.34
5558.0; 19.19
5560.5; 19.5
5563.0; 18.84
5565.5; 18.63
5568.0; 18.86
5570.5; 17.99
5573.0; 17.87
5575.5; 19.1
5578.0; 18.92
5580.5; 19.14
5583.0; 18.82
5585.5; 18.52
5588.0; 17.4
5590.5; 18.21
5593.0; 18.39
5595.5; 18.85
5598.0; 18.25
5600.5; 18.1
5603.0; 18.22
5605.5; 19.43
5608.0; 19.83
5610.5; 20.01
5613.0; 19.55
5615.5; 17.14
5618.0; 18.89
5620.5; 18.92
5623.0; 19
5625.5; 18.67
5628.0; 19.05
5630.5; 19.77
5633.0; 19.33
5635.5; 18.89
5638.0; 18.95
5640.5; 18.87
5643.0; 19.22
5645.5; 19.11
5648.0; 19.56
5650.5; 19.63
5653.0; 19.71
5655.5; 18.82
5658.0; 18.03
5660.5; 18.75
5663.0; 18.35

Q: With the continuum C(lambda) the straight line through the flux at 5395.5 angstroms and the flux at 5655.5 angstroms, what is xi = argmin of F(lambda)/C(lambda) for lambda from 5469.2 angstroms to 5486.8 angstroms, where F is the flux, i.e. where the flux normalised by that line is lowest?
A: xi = 5475.5 angstroms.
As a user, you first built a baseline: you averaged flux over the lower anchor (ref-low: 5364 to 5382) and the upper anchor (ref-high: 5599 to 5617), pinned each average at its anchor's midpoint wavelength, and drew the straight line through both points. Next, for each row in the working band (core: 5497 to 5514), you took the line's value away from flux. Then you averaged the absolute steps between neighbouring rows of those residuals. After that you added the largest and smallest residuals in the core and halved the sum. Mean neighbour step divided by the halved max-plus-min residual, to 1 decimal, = 3.2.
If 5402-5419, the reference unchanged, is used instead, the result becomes -0.9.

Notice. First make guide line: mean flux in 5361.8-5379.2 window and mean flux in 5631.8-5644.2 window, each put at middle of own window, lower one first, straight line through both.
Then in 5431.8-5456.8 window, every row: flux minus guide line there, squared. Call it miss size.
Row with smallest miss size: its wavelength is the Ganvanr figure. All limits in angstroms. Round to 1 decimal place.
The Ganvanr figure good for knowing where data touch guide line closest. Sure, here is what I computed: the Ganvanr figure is 5435.5 angstroms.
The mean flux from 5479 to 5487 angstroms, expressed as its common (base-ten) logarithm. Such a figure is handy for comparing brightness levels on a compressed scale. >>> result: 1.28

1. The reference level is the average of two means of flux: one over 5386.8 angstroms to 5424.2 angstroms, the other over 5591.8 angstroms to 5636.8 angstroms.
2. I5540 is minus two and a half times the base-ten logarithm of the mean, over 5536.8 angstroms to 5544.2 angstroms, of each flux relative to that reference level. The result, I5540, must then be -0.043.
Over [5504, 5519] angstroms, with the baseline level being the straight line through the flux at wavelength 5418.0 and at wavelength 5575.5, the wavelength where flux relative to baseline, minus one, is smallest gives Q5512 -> 5513.0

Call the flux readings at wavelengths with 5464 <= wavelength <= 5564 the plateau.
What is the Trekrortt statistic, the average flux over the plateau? 19.1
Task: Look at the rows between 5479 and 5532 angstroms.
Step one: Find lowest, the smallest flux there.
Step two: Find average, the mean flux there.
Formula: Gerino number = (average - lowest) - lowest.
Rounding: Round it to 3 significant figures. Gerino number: -16.6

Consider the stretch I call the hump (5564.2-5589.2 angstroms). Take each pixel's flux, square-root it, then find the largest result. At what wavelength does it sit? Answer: 5580.5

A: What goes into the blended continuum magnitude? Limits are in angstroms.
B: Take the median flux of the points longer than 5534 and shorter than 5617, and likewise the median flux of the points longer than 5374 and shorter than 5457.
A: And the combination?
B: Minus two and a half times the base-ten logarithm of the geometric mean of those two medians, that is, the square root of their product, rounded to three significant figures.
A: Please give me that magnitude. -3.19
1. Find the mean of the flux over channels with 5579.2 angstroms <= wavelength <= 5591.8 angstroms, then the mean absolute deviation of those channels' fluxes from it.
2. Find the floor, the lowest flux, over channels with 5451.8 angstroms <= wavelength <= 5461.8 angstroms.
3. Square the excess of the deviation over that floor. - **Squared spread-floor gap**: 304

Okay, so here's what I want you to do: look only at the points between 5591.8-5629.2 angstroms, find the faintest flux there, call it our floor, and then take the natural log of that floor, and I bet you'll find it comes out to 2.84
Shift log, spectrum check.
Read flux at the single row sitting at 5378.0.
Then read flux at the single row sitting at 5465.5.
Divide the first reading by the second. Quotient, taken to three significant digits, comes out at 1.05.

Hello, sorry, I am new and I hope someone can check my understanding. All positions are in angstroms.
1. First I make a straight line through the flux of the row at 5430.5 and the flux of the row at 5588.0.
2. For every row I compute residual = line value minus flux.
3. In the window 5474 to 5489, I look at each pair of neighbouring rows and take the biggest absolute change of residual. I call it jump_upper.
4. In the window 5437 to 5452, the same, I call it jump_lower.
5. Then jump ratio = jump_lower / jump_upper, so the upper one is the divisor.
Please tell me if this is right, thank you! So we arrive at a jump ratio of 1.9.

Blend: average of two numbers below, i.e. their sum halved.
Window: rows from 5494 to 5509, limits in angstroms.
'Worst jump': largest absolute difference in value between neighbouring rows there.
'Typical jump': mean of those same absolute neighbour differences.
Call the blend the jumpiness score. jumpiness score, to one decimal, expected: 0.5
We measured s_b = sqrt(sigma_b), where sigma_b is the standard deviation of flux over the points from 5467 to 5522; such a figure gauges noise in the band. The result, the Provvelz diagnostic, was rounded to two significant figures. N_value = 0.65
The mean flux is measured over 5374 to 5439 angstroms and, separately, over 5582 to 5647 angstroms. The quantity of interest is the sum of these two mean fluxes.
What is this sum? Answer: 37.4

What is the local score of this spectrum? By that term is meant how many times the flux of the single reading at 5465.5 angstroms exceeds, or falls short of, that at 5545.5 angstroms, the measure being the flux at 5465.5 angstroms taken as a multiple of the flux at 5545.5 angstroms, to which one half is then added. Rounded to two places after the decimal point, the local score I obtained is 1.45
